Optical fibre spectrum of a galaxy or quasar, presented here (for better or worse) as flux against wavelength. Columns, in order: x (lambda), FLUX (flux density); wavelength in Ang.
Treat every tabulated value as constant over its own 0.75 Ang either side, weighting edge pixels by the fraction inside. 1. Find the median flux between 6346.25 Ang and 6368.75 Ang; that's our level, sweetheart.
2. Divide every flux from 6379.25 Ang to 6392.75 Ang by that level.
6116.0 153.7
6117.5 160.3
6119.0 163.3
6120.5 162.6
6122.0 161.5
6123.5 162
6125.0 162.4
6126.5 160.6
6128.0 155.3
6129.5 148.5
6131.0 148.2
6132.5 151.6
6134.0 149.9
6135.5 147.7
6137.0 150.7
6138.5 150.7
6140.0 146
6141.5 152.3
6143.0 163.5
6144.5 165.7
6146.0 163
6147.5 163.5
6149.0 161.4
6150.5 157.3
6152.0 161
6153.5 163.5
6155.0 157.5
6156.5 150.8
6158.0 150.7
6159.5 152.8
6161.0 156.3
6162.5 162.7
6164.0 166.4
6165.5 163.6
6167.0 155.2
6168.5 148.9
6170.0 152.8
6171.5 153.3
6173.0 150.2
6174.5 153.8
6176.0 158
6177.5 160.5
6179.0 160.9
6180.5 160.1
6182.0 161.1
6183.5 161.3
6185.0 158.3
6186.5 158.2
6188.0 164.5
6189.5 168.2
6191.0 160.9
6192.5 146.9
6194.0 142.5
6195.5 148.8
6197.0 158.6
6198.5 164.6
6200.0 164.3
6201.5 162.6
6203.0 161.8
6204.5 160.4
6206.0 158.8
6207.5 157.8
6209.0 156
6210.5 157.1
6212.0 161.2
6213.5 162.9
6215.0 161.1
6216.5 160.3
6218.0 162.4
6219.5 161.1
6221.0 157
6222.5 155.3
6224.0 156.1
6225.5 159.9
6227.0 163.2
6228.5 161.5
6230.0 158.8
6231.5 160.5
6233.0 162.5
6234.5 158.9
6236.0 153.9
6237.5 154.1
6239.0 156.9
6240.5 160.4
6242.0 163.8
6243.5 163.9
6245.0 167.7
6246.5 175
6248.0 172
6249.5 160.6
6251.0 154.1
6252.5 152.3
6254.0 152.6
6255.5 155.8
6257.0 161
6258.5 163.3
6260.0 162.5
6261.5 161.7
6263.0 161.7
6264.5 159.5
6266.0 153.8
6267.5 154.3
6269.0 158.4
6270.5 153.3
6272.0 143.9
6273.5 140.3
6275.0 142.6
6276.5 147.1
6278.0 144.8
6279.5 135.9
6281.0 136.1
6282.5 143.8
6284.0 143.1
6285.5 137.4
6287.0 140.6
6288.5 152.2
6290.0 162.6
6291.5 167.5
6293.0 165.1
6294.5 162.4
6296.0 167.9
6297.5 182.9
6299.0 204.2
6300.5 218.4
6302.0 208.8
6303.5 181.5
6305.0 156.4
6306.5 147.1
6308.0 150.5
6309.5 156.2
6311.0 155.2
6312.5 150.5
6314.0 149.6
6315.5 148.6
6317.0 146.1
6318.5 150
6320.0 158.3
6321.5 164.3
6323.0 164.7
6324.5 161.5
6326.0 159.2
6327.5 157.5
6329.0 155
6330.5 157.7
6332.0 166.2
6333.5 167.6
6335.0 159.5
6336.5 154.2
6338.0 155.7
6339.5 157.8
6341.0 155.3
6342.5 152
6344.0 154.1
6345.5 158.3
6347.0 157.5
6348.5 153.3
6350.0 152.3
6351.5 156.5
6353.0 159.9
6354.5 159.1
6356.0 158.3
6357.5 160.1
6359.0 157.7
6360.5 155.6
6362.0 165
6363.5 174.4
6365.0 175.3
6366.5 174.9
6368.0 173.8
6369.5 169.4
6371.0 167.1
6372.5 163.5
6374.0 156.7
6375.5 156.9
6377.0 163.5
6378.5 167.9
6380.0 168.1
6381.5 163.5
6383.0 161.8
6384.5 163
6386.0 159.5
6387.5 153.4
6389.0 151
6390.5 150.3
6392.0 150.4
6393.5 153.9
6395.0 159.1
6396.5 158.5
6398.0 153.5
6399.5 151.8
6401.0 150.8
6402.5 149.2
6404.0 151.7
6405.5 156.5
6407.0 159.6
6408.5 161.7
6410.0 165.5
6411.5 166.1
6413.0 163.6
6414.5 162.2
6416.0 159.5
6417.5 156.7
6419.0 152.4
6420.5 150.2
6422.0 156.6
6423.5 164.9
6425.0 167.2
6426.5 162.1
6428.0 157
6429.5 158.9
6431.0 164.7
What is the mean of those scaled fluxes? 0.99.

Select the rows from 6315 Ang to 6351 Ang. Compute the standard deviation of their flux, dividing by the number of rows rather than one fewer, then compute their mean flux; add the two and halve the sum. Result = 81.1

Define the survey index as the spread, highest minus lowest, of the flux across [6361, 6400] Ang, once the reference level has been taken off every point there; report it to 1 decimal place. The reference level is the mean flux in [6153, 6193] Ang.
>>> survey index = 25.0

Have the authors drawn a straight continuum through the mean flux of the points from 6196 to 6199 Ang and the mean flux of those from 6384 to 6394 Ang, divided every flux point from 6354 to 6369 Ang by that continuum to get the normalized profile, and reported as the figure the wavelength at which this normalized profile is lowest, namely 6360.5 Ang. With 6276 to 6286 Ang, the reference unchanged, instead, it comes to 6279.5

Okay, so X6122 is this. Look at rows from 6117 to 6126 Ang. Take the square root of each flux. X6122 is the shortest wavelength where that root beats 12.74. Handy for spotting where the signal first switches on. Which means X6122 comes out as 6119.0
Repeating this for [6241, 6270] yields 6242.0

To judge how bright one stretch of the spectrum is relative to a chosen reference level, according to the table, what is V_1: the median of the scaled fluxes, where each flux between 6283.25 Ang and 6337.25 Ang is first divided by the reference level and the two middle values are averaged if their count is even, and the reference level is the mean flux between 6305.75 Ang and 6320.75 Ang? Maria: 1.04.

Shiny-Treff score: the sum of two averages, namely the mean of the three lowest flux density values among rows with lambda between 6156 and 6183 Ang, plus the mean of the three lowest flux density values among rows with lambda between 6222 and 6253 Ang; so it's 303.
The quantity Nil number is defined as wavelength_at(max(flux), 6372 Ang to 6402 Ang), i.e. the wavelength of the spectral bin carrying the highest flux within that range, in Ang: 6380.0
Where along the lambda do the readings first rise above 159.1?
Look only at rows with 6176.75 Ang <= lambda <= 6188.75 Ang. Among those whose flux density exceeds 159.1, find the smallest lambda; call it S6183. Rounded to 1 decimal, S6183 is 6177.5 Ang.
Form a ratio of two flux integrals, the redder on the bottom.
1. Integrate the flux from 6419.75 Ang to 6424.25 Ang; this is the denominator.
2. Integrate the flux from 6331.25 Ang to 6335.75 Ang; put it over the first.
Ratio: 1.05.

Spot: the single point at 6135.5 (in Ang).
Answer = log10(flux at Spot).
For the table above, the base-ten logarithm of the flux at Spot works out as 2.17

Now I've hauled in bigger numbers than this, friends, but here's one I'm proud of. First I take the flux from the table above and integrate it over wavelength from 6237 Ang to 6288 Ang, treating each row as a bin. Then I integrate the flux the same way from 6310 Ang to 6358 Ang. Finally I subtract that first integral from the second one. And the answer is -328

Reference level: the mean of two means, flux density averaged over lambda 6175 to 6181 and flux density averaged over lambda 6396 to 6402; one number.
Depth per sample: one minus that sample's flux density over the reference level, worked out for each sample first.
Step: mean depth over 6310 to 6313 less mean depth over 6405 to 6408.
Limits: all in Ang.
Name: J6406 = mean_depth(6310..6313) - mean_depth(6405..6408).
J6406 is 0.033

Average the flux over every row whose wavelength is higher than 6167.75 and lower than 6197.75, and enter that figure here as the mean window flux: 156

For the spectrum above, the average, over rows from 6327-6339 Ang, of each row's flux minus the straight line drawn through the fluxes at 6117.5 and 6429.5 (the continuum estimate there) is -0.2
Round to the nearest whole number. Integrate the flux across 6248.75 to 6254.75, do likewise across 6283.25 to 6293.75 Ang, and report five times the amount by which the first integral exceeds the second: -3367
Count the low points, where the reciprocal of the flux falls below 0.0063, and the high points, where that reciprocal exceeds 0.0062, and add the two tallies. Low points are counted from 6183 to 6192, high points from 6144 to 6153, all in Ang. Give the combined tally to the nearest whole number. 6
